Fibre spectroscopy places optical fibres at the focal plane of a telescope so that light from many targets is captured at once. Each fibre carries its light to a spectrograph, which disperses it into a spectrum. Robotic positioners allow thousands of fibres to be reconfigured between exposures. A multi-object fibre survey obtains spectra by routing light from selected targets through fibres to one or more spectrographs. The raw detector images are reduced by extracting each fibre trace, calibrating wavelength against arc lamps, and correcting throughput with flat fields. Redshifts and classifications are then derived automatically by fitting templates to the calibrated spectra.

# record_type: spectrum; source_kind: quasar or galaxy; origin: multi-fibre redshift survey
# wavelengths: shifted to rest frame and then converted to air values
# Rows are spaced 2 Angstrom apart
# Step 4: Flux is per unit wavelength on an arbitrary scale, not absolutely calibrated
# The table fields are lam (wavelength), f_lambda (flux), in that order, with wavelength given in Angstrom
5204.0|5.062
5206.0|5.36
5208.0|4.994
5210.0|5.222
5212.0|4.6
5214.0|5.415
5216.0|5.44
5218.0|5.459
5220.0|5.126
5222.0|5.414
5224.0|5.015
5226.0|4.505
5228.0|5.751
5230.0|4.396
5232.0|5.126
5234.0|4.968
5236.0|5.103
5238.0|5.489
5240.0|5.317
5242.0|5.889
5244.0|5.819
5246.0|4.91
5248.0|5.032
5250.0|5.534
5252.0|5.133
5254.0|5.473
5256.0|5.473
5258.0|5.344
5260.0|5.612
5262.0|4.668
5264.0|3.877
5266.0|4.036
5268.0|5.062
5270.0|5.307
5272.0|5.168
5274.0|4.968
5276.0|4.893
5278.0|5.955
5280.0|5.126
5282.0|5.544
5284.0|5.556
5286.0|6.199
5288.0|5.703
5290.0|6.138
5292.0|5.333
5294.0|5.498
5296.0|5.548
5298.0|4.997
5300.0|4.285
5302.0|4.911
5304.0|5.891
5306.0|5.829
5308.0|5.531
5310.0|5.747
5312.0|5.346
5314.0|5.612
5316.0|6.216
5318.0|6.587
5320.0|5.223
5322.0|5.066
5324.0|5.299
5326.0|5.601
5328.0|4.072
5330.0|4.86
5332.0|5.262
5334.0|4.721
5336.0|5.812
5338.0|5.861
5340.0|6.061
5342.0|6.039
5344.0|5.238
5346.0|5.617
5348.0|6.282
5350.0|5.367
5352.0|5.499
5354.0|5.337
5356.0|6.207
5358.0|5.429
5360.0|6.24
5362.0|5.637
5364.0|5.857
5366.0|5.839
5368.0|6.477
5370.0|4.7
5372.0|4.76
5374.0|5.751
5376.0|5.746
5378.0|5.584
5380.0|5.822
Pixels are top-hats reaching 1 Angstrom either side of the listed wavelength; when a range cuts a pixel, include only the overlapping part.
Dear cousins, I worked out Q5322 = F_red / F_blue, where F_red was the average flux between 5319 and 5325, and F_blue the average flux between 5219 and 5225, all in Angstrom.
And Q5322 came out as 1.00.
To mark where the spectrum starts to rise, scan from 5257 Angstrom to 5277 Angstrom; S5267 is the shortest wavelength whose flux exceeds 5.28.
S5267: 5258.0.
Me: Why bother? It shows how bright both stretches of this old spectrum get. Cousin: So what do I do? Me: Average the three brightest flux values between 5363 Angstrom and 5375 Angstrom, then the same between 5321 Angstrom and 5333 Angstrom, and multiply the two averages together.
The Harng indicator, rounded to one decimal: 32.6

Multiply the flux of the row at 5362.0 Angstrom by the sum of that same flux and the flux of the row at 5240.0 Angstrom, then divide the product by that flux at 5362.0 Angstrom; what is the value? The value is 11.0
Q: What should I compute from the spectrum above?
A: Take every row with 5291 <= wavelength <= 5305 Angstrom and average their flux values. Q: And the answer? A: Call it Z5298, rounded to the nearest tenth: 5.2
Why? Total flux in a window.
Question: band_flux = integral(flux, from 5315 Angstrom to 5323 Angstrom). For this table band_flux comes 46.2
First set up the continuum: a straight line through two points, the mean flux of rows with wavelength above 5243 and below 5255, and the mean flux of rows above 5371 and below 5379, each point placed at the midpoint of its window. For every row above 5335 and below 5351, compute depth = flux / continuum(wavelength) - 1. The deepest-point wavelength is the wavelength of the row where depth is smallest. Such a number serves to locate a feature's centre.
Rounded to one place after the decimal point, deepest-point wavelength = 5344.0 Angstrom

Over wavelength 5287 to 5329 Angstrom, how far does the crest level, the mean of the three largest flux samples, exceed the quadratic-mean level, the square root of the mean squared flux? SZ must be 0.83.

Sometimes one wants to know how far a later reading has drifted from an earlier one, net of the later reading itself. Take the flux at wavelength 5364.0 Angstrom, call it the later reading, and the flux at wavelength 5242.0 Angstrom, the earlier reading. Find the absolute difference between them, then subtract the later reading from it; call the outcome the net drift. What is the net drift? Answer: -5.8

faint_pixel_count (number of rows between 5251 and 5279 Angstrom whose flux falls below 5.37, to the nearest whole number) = 10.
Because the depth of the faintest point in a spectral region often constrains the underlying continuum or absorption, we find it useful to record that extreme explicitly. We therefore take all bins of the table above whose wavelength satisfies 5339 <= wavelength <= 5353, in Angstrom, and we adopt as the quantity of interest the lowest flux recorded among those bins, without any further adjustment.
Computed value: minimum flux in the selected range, 5.238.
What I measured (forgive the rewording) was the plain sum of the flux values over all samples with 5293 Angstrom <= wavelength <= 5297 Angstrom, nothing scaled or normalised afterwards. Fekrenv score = 11.0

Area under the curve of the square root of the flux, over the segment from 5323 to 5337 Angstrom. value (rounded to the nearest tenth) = 31.5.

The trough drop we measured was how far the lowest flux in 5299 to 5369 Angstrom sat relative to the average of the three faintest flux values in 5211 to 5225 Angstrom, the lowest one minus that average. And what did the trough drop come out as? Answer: -0.84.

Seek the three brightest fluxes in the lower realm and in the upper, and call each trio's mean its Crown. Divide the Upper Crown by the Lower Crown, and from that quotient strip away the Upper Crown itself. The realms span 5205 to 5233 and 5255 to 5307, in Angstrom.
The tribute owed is -5.00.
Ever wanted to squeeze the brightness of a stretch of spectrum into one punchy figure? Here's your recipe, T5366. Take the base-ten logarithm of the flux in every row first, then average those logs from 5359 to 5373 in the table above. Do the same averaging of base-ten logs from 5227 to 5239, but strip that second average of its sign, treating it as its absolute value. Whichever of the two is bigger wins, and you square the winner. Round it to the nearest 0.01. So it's 0.56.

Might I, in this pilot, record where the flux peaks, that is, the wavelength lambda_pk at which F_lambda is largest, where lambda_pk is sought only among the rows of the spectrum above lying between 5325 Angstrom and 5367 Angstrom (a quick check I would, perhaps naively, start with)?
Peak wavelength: 5348.0 Angstrom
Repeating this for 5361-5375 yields 5368.0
